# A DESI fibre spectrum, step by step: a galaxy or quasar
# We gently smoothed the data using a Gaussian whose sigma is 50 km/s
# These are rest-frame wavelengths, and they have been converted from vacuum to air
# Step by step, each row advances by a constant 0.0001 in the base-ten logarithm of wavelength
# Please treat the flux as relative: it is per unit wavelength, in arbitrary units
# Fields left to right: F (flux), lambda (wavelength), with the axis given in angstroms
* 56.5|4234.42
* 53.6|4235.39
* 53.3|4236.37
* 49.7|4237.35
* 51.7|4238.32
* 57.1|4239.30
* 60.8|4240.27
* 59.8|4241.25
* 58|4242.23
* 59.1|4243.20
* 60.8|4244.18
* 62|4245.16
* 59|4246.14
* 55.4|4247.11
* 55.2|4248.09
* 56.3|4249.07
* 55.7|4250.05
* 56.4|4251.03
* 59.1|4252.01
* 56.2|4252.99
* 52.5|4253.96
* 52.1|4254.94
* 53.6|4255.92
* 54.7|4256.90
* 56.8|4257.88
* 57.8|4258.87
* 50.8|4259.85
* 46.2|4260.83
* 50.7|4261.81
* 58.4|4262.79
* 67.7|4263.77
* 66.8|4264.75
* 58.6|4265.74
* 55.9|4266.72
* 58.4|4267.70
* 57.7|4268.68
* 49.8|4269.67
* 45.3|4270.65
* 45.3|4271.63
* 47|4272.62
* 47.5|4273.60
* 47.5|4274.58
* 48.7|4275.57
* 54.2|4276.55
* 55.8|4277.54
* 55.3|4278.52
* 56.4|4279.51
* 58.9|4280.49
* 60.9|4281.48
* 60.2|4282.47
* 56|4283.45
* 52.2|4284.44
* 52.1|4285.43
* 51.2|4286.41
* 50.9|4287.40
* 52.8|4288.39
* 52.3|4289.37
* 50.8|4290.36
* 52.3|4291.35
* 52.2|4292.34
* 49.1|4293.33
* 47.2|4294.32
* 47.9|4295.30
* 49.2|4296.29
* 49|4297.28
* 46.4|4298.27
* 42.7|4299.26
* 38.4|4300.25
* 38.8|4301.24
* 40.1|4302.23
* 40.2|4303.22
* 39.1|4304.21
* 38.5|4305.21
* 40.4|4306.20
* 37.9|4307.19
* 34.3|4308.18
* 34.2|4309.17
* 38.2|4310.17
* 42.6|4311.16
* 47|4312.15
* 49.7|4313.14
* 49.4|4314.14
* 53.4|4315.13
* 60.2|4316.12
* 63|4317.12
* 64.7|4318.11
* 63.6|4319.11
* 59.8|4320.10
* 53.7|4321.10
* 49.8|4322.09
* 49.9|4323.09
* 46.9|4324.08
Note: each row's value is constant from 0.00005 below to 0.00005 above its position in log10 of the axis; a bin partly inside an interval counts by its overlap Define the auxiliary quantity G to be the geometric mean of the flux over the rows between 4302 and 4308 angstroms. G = 39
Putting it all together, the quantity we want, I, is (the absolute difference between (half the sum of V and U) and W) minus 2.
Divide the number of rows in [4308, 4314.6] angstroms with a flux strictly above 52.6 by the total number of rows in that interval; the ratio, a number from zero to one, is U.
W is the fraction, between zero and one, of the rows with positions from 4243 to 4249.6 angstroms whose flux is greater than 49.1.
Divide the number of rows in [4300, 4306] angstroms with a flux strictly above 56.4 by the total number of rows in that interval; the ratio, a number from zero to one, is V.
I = -1.0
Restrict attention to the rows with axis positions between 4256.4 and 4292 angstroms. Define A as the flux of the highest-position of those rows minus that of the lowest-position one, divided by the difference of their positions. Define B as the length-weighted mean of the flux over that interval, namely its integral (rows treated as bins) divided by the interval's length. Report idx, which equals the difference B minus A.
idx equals 54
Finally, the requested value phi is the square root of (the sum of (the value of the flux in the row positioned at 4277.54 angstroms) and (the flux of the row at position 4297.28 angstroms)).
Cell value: 10.2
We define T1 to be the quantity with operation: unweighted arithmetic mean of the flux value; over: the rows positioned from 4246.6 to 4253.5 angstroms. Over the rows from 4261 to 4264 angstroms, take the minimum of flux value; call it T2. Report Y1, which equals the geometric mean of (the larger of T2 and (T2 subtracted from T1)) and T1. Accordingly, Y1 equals 53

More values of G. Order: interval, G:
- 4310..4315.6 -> 46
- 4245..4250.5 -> 57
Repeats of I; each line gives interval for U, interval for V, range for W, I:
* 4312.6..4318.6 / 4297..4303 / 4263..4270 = -1.3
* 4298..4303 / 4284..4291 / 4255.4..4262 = -1.1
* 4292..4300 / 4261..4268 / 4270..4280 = -2.0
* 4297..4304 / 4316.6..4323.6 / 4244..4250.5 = -1.3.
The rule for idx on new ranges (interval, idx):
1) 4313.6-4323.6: 57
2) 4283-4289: 53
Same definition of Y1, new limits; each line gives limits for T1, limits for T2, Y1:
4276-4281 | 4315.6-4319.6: 58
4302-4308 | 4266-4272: 42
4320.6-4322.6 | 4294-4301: 45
